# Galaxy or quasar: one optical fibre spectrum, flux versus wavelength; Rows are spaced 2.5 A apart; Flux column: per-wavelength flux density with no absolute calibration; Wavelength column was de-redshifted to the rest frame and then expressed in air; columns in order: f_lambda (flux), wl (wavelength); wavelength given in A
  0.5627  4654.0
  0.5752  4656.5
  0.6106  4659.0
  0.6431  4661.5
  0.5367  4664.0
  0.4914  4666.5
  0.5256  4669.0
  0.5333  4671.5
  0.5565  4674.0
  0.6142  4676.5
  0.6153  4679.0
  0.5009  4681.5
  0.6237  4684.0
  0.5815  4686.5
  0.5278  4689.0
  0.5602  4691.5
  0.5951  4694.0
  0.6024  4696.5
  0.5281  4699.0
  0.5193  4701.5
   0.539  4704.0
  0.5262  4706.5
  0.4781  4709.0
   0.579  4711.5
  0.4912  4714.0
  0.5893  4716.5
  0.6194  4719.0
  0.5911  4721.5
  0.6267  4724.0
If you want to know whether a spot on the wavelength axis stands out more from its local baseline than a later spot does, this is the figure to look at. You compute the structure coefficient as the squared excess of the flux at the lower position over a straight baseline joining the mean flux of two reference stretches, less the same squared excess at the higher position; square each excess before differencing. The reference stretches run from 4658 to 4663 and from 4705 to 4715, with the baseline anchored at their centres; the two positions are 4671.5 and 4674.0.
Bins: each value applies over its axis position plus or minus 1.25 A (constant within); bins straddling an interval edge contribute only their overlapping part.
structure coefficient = 0.003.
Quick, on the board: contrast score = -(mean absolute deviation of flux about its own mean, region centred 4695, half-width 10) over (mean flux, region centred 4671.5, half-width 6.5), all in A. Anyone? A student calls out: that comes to -0.05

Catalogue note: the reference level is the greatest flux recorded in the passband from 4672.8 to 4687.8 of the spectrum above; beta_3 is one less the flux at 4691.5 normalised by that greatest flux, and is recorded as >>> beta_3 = 0.102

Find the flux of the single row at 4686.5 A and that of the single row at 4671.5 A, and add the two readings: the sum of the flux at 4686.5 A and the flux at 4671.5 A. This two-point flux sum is 1.11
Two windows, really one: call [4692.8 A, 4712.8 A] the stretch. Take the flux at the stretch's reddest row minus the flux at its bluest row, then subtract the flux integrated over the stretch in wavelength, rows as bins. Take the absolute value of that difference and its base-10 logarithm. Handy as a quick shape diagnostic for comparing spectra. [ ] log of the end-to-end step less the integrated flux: 1.04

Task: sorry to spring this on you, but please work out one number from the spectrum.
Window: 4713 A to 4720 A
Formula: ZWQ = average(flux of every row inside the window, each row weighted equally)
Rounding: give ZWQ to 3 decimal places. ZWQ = 0.567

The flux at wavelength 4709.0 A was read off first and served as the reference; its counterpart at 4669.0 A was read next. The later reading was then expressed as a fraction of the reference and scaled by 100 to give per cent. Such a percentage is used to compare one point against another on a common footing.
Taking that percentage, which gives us 110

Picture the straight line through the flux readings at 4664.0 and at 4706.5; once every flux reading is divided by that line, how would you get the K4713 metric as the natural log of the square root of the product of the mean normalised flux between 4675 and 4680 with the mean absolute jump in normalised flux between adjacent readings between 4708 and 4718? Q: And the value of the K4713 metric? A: -0.78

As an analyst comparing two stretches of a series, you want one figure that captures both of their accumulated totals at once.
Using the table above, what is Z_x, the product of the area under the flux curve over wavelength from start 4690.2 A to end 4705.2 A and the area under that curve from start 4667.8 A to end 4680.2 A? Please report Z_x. 59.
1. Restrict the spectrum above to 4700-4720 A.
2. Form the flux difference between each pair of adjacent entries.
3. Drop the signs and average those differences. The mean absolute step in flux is 0.057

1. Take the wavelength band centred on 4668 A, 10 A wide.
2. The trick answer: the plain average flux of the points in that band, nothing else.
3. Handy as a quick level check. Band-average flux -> 0.52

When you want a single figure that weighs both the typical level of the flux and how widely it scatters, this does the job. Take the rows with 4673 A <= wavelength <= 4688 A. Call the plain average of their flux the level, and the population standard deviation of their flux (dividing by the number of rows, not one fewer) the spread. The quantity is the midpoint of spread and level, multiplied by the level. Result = 0.182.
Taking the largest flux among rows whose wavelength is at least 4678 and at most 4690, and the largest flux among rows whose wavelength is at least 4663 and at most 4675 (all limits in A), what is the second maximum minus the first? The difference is -0.067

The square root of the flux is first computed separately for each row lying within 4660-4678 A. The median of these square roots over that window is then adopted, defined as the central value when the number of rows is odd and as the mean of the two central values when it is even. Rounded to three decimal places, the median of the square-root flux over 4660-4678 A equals 0.733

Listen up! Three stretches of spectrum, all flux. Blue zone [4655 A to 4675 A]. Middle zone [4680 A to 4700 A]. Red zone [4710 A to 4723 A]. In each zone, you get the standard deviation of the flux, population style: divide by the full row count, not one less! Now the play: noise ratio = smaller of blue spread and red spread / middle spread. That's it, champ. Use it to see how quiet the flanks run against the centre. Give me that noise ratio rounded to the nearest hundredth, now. 1.08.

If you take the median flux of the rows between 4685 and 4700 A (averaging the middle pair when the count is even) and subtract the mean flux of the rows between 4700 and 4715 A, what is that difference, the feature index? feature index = 0.05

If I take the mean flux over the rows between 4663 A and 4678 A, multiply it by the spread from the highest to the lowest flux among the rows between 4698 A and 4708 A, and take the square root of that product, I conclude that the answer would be 0.10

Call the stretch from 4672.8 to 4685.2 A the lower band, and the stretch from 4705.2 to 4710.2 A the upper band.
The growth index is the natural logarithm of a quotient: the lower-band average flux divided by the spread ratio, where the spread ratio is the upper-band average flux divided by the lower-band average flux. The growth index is -0.39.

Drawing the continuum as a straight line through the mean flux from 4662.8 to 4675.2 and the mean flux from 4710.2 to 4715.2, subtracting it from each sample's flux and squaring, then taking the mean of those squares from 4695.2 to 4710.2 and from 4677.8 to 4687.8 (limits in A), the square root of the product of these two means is 0.0026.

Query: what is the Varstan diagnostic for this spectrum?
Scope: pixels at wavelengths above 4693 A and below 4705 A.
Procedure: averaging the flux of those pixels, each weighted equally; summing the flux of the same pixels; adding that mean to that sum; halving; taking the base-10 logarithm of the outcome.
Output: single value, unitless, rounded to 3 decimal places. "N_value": 0.223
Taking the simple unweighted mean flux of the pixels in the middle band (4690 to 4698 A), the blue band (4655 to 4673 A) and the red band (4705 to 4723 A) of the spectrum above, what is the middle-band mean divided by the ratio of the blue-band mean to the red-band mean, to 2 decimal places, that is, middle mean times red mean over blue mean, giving 0.58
